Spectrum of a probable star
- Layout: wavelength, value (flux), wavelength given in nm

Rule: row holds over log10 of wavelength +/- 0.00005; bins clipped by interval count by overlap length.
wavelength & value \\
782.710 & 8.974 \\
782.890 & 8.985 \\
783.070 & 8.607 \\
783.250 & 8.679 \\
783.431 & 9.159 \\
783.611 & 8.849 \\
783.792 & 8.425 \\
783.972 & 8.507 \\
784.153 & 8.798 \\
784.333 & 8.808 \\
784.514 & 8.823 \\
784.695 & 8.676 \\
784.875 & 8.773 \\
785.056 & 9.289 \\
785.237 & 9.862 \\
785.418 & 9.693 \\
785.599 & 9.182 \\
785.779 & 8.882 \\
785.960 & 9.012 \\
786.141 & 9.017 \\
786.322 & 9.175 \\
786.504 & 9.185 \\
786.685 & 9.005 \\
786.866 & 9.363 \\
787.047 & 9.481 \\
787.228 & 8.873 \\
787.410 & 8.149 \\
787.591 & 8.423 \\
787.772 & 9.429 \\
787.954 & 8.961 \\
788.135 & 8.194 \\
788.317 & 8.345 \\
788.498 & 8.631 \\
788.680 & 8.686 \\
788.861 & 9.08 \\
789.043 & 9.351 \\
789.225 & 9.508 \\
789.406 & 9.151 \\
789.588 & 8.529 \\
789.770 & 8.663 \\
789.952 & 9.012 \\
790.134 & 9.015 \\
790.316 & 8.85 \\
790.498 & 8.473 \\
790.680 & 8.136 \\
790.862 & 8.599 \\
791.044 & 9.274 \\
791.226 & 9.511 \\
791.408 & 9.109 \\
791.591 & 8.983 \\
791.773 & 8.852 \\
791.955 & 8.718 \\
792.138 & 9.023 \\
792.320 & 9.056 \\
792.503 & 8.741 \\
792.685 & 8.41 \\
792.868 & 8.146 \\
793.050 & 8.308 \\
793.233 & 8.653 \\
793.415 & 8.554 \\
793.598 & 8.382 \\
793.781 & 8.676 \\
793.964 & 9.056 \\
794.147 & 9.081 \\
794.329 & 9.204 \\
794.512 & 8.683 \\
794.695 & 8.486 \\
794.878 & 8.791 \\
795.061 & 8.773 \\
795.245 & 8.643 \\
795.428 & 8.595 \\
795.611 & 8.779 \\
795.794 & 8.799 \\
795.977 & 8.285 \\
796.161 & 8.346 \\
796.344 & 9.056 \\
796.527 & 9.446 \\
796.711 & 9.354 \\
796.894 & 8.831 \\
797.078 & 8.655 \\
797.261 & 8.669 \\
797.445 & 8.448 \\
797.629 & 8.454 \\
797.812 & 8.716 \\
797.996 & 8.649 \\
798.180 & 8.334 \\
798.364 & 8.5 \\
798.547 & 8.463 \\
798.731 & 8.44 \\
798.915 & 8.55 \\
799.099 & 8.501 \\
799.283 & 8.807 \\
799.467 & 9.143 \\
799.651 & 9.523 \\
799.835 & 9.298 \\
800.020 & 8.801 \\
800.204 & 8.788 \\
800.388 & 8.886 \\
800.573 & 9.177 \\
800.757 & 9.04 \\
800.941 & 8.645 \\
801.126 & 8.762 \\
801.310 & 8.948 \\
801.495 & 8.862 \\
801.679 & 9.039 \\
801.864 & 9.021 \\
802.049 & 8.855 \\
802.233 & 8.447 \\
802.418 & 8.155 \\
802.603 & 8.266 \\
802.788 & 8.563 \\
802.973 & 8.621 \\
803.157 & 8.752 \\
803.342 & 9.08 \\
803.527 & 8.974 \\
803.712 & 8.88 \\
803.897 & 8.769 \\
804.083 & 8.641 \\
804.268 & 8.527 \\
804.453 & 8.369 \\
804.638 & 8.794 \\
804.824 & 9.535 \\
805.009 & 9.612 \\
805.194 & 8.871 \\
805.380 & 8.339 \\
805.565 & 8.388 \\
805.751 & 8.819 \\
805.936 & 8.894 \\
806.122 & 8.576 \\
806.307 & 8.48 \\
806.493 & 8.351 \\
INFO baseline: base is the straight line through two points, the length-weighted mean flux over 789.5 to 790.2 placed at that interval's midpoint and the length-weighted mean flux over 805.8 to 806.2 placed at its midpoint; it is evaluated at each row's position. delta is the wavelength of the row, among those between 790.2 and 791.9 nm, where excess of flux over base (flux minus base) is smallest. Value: 790.680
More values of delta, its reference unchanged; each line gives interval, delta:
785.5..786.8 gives 785.779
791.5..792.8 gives 792.685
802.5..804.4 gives 802.603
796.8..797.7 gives 797.445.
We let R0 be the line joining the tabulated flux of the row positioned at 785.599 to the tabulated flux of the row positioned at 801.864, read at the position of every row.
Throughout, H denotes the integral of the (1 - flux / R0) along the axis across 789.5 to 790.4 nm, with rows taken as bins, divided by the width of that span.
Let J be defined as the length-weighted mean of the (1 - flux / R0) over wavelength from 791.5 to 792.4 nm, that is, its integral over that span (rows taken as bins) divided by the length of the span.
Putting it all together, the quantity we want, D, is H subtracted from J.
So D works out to -0.014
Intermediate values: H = 0.035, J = 0.02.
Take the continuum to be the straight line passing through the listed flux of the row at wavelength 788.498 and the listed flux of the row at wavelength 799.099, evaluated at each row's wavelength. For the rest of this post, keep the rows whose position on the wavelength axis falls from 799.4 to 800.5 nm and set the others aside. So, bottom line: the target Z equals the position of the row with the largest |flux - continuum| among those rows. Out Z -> 799.651 nm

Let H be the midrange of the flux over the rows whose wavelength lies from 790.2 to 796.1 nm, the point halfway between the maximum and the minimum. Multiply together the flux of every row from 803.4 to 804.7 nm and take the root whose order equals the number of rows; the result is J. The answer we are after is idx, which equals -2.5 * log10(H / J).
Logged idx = -0.015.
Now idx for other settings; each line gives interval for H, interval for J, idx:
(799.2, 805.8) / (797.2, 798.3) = -0.042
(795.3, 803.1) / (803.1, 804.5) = -0.011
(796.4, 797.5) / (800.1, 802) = -0.004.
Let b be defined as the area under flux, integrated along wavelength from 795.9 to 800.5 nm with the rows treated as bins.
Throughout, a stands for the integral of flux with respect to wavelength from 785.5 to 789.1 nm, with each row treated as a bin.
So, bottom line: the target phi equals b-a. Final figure 8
